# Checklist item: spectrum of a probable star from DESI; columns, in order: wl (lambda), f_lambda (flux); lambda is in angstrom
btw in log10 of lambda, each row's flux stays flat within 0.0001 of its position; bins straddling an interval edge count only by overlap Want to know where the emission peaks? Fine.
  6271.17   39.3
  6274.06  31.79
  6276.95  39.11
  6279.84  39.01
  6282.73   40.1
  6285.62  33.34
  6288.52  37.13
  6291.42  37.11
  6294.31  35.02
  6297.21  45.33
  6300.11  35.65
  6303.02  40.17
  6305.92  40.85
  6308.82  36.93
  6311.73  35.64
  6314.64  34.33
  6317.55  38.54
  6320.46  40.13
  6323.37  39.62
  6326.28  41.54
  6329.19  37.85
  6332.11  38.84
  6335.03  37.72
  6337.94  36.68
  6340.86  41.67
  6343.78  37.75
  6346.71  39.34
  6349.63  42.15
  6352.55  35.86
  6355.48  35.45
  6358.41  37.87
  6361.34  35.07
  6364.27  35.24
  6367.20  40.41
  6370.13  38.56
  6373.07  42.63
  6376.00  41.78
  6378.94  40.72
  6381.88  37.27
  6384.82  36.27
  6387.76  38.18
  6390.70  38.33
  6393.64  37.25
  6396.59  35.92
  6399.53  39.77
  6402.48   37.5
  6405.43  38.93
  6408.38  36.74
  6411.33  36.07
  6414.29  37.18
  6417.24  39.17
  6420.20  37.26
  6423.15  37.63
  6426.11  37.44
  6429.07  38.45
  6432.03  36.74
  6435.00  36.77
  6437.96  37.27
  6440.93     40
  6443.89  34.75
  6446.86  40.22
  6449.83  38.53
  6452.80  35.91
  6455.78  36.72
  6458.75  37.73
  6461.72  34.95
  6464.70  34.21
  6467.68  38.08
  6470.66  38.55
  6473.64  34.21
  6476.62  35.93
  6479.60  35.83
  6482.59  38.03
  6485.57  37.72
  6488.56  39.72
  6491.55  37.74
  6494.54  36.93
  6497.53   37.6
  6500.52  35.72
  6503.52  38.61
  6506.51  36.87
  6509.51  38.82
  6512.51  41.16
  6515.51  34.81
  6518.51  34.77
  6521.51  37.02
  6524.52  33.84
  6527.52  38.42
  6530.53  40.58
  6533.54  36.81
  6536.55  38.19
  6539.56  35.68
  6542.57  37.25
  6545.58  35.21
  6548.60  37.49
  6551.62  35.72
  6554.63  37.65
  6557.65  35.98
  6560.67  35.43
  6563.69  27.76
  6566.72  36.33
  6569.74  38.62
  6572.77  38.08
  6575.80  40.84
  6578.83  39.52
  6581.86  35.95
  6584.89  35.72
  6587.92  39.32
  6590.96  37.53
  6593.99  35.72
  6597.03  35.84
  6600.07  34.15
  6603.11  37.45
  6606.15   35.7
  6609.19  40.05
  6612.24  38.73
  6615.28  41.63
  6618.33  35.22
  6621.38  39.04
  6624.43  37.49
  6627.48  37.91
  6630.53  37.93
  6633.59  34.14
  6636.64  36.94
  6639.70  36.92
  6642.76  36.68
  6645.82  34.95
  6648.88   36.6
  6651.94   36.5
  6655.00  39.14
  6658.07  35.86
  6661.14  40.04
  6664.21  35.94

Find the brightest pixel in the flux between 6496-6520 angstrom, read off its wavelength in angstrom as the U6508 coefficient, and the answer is 6512.51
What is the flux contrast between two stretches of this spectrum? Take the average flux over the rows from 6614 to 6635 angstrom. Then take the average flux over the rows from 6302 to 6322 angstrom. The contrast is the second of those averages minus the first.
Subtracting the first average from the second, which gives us 0.46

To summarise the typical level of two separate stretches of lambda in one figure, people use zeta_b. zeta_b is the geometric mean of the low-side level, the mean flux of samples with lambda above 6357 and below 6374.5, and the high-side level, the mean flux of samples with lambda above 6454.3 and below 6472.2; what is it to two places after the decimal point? 37.49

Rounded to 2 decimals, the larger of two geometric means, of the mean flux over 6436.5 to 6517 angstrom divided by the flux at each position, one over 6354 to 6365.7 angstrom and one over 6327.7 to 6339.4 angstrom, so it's 1.04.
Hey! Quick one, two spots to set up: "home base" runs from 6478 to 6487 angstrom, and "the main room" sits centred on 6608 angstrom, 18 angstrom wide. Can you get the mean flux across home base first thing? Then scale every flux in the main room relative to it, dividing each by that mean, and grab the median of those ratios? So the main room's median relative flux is 1.02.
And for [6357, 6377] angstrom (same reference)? 1.04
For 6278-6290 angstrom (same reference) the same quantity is 1.02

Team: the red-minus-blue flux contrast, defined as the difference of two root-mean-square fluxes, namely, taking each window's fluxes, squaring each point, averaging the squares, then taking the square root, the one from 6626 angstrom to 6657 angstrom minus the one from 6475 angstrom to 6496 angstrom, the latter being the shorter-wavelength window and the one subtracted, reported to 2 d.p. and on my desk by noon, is -0.64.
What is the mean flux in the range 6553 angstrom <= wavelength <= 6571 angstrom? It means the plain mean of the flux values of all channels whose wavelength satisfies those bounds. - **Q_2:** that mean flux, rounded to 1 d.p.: 35.3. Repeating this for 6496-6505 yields 37.3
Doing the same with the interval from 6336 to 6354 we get 38.9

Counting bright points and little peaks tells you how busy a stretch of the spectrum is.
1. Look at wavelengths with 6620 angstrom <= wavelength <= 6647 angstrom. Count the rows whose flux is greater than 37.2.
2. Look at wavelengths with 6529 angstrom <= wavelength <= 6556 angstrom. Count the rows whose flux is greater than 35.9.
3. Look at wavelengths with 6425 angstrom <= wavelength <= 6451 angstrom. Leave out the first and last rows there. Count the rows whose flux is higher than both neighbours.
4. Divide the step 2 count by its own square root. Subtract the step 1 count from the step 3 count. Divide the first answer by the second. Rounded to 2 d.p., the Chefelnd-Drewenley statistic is -2.45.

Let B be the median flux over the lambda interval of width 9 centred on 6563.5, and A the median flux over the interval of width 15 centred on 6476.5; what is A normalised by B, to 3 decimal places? 1.014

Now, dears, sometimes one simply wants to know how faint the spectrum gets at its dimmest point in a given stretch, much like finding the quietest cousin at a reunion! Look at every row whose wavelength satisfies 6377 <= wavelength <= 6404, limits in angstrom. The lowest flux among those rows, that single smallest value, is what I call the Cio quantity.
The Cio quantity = 35.92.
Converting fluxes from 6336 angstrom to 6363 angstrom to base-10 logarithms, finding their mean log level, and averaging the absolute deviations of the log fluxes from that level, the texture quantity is 0.023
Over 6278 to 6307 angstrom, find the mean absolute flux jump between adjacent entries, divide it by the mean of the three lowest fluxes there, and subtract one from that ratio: -0.875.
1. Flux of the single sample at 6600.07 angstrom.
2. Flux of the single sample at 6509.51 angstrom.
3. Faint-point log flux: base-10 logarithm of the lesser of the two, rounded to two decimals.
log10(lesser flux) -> 1.53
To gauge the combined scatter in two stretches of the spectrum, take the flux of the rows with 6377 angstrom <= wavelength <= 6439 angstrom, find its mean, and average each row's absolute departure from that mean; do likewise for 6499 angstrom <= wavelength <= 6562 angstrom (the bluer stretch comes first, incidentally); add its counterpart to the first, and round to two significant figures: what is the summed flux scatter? 2.4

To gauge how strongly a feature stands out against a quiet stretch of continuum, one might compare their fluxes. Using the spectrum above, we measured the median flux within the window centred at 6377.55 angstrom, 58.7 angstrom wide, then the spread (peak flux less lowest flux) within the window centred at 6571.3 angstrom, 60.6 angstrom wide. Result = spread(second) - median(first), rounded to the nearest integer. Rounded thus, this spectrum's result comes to -25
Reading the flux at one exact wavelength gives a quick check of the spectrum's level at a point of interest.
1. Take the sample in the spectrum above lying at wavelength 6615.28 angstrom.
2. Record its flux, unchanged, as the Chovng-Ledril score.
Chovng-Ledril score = 41.63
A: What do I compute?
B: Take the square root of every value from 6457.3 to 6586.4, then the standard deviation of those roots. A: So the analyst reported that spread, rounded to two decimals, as 0.19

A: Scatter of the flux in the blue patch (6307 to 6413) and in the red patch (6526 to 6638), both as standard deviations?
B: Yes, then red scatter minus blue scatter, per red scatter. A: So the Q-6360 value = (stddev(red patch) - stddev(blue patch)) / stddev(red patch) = 0.1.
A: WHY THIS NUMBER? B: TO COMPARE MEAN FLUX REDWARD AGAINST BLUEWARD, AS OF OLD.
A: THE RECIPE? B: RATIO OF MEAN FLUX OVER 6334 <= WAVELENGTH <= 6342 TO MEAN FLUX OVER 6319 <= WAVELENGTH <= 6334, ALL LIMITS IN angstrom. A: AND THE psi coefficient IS 0.98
